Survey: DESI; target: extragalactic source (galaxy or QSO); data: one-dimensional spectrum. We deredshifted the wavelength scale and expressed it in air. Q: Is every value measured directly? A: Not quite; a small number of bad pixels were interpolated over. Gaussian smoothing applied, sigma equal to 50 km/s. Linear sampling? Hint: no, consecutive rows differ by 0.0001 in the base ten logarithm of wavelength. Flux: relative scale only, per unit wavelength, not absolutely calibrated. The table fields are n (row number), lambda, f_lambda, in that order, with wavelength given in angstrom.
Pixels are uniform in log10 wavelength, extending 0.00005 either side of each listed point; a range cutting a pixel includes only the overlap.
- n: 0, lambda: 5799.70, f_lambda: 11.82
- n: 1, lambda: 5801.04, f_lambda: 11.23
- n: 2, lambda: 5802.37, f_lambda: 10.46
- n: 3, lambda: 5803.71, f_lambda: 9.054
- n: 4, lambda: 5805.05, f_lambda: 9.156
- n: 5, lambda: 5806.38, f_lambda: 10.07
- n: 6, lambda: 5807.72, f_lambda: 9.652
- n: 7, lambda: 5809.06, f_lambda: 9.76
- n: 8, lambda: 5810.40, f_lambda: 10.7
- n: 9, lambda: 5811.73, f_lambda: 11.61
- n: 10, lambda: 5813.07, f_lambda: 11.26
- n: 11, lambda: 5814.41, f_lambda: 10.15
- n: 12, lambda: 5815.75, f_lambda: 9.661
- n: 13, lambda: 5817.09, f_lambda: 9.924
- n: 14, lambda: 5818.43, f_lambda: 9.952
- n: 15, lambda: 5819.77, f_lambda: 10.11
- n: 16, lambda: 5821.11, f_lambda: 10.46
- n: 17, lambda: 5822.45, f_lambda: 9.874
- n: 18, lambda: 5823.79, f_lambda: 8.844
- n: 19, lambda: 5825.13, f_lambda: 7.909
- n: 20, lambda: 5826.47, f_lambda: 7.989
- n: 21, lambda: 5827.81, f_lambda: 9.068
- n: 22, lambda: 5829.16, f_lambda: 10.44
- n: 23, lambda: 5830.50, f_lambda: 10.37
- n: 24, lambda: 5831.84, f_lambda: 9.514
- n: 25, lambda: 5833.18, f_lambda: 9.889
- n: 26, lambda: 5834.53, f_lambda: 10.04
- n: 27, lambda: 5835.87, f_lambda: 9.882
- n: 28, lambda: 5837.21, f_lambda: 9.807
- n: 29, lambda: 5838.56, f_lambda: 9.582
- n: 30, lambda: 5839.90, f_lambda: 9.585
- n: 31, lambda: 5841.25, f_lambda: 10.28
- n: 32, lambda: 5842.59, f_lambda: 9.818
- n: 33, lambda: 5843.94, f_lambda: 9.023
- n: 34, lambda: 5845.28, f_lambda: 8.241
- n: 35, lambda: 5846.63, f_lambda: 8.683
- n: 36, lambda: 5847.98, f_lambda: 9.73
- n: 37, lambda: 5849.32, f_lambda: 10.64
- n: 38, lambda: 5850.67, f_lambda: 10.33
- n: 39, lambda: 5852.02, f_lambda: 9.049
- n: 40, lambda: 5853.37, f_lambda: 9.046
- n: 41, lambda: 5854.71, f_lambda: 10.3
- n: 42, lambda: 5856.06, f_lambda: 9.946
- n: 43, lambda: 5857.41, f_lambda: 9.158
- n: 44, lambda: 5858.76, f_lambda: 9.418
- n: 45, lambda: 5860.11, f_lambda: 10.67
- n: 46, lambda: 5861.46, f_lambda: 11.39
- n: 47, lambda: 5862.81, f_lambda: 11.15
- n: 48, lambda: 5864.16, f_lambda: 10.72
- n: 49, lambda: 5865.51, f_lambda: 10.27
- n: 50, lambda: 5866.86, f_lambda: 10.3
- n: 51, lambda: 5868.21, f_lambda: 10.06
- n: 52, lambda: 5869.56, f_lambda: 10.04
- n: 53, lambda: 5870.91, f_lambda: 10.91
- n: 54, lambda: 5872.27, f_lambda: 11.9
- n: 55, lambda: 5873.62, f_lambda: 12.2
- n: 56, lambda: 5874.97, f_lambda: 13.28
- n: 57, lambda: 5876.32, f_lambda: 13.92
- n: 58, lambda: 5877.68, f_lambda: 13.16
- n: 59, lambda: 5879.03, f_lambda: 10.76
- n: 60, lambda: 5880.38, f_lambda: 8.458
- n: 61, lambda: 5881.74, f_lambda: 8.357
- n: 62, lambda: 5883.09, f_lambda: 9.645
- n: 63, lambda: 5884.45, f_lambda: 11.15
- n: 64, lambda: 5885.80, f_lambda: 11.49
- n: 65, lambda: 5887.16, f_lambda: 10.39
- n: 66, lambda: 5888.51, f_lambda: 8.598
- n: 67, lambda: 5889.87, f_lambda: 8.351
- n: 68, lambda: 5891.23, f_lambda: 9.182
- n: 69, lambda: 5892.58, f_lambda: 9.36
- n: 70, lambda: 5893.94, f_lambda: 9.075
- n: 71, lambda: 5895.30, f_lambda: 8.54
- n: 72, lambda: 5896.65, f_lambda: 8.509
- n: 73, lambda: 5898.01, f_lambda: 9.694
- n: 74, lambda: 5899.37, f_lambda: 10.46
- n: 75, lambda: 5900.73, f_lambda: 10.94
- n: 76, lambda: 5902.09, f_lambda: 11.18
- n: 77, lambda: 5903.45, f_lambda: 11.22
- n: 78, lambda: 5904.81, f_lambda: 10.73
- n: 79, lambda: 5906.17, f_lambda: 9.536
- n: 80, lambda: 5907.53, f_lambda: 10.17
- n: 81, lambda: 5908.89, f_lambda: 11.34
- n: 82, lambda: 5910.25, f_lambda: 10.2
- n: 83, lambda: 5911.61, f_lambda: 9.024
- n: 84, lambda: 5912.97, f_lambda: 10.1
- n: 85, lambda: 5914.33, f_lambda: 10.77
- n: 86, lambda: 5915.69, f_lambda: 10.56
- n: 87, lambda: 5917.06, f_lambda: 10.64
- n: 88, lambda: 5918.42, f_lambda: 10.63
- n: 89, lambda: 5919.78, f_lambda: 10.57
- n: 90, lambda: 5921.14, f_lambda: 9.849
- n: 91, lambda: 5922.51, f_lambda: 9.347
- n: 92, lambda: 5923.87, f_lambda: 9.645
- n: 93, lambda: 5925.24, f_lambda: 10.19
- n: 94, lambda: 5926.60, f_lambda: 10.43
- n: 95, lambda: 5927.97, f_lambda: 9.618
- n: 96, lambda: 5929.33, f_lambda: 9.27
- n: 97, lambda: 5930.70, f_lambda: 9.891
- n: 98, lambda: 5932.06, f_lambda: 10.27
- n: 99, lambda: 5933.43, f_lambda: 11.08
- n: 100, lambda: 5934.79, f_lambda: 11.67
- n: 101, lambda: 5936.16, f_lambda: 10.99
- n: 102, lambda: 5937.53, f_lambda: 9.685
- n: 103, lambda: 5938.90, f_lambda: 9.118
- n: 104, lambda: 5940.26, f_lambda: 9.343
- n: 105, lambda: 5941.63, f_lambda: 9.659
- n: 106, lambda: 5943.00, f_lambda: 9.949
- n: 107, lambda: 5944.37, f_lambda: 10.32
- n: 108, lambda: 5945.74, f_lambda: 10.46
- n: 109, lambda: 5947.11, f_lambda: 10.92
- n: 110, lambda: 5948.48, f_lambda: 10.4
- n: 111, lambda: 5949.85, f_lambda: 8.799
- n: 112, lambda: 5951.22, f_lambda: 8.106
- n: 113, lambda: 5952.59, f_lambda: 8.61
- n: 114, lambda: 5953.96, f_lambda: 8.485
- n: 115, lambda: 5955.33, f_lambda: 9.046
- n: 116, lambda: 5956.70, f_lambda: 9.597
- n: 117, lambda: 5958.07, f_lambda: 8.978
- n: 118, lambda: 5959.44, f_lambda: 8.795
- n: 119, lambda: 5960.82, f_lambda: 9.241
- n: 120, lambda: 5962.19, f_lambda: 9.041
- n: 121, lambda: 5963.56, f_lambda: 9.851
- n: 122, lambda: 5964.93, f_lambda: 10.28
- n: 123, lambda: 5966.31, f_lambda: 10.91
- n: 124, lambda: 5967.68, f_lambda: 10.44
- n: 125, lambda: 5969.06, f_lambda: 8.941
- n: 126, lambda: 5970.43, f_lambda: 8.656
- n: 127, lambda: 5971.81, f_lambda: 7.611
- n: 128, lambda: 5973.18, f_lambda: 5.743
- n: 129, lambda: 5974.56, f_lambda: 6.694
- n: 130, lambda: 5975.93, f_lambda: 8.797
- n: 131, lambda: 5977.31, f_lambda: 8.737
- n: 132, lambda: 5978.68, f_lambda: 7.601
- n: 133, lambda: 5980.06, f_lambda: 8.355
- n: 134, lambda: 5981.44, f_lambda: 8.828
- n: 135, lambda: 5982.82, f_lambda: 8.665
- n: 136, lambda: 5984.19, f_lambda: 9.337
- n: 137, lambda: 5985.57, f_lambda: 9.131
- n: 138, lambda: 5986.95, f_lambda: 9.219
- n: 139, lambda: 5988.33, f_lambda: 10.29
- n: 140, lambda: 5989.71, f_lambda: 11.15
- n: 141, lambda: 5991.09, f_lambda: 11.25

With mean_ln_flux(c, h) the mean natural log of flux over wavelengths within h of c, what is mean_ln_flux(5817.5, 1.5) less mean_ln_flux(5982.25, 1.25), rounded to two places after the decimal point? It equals 0.13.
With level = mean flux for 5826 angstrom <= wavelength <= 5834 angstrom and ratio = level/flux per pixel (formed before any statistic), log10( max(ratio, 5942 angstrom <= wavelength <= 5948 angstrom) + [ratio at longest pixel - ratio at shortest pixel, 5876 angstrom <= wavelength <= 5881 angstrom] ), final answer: 0.15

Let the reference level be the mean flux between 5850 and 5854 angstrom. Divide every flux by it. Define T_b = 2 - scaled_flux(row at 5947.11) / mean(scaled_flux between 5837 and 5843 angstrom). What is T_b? 0.89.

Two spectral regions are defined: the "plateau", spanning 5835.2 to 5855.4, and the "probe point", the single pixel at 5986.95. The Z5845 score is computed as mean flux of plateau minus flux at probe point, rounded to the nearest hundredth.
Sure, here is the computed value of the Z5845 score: 0.38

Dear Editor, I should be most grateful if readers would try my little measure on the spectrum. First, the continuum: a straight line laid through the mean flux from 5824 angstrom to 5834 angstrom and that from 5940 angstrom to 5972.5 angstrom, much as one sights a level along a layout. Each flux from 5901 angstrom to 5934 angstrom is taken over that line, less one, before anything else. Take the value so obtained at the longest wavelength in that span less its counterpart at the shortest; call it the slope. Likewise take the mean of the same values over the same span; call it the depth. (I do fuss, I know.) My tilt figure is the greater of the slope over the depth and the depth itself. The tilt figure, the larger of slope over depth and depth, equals 0.09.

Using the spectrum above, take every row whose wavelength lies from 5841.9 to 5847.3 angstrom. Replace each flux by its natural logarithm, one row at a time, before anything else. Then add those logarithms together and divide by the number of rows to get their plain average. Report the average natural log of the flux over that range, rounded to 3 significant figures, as 2.19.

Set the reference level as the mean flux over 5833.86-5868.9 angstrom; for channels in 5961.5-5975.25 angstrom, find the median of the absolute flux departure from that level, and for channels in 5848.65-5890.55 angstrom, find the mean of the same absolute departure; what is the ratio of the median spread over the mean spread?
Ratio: 0.84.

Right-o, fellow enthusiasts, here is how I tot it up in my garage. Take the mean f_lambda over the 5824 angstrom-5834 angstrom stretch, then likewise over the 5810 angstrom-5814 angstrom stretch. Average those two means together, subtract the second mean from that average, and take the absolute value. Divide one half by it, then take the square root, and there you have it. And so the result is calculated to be 0.73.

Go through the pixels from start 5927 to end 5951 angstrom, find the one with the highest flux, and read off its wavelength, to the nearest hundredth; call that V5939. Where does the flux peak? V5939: 5934.79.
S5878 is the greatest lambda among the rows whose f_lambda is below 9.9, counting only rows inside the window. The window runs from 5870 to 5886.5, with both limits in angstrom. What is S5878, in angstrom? 5883.09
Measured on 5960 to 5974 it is 5973.18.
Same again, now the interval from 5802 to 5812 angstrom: 5809.06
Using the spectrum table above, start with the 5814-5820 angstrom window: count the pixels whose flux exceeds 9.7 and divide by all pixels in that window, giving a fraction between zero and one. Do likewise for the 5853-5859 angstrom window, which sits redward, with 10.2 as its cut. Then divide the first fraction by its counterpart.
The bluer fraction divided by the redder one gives 4.0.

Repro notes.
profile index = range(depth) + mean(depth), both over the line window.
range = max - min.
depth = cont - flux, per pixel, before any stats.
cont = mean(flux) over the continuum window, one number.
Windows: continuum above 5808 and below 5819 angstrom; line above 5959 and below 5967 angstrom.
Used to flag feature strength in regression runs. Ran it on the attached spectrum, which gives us 2.8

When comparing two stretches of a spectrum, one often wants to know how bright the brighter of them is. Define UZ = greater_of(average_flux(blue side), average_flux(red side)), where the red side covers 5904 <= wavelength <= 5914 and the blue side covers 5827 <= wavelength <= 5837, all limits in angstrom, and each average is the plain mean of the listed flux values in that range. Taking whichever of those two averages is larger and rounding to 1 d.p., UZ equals 10.2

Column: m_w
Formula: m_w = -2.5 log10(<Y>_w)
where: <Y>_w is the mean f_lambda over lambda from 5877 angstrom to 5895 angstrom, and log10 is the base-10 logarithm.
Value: -2.48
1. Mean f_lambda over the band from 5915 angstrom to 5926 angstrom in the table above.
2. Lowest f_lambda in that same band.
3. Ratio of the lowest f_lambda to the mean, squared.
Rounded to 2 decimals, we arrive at 0.84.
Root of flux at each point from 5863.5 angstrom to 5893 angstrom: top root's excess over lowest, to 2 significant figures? 0.84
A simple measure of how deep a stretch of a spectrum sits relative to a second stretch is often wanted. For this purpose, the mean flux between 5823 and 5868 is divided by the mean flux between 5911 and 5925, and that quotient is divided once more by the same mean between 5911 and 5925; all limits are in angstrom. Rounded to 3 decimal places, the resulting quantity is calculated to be 0.095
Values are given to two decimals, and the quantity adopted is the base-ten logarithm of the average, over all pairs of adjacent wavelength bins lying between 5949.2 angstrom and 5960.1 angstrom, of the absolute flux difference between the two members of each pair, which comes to -0.34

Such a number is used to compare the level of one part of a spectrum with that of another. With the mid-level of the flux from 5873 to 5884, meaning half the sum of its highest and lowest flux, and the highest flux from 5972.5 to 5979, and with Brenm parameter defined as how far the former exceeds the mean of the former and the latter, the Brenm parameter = 1.2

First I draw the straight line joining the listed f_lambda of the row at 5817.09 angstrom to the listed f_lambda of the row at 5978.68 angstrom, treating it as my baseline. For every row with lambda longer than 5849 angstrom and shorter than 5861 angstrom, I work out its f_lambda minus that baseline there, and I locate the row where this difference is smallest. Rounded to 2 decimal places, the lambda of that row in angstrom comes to 5852.02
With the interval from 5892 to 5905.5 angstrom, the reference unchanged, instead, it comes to 5896.65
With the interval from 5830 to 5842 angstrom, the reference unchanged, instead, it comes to 5831.84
